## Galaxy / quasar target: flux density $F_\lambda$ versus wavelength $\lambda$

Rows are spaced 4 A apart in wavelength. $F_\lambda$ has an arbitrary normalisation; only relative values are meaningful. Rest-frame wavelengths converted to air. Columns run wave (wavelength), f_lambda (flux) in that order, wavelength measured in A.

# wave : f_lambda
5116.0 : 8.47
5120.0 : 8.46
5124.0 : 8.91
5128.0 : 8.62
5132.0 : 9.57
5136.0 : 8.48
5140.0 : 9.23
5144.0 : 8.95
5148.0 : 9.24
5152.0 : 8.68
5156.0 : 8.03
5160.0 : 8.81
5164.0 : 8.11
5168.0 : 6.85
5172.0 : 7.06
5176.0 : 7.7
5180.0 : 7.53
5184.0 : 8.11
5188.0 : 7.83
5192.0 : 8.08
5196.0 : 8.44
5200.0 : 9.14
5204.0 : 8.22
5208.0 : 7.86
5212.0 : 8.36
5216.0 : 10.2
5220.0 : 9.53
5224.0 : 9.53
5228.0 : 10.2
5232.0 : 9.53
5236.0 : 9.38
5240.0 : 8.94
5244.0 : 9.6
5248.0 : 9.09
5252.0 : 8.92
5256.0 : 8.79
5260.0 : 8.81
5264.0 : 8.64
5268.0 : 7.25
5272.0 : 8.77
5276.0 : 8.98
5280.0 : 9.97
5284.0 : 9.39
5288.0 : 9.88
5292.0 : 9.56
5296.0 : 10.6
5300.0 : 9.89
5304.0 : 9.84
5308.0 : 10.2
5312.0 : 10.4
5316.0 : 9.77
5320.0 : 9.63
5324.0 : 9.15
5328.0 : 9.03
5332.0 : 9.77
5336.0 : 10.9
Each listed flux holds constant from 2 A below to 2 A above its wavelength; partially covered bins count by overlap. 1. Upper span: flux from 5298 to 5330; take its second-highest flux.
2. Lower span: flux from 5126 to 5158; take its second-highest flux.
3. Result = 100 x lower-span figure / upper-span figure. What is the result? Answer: 91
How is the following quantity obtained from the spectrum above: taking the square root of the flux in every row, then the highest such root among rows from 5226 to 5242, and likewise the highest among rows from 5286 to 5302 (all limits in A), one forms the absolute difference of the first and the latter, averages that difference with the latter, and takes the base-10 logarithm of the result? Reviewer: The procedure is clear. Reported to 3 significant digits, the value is 0.220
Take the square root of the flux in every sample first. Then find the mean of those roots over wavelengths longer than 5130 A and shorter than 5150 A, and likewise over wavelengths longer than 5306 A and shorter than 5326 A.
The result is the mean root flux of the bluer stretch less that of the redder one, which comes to -0.12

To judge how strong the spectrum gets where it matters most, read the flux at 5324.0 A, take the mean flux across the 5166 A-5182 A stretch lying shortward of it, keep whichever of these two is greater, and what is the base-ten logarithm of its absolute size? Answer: 0.96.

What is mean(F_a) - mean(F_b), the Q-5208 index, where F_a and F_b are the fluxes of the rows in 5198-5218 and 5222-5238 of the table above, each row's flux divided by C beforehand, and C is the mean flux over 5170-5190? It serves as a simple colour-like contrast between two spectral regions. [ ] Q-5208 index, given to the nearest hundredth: -0.12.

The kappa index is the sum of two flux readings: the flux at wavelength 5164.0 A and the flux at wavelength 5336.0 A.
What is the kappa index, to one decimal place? 19.0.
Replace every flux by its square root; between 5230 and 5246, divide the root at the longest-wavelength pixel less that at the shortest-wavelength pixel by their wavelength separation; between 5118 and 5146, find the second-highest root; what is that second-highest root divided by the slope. 3221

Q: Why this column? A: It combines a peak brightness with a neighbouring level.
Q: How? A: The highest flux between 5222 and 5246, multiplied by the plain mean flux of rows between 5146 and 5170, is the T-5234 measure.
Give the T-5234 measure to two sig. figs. 85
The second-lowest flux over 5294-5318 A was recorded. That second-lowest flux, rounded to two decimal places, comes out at 9.84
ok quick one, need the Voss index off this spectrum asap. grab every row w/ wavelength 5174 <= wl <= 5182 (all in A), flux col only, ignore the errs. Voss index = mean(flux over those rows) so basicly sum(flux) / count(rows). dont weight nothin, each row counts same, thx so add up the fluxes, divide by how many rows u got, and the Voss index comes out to 7.6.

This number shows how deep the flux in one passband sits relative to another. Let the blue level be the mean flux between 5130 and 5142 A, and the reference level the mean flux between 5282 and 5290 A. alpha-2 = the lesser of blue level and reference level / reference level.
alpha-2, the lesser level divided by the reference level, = 0.94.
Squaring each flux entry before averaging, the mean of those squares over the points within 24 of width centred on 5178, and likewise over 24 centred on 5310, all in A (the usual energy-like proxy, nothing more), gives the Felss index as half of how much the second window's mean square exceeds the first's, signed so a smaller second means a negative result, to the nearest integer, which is 21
